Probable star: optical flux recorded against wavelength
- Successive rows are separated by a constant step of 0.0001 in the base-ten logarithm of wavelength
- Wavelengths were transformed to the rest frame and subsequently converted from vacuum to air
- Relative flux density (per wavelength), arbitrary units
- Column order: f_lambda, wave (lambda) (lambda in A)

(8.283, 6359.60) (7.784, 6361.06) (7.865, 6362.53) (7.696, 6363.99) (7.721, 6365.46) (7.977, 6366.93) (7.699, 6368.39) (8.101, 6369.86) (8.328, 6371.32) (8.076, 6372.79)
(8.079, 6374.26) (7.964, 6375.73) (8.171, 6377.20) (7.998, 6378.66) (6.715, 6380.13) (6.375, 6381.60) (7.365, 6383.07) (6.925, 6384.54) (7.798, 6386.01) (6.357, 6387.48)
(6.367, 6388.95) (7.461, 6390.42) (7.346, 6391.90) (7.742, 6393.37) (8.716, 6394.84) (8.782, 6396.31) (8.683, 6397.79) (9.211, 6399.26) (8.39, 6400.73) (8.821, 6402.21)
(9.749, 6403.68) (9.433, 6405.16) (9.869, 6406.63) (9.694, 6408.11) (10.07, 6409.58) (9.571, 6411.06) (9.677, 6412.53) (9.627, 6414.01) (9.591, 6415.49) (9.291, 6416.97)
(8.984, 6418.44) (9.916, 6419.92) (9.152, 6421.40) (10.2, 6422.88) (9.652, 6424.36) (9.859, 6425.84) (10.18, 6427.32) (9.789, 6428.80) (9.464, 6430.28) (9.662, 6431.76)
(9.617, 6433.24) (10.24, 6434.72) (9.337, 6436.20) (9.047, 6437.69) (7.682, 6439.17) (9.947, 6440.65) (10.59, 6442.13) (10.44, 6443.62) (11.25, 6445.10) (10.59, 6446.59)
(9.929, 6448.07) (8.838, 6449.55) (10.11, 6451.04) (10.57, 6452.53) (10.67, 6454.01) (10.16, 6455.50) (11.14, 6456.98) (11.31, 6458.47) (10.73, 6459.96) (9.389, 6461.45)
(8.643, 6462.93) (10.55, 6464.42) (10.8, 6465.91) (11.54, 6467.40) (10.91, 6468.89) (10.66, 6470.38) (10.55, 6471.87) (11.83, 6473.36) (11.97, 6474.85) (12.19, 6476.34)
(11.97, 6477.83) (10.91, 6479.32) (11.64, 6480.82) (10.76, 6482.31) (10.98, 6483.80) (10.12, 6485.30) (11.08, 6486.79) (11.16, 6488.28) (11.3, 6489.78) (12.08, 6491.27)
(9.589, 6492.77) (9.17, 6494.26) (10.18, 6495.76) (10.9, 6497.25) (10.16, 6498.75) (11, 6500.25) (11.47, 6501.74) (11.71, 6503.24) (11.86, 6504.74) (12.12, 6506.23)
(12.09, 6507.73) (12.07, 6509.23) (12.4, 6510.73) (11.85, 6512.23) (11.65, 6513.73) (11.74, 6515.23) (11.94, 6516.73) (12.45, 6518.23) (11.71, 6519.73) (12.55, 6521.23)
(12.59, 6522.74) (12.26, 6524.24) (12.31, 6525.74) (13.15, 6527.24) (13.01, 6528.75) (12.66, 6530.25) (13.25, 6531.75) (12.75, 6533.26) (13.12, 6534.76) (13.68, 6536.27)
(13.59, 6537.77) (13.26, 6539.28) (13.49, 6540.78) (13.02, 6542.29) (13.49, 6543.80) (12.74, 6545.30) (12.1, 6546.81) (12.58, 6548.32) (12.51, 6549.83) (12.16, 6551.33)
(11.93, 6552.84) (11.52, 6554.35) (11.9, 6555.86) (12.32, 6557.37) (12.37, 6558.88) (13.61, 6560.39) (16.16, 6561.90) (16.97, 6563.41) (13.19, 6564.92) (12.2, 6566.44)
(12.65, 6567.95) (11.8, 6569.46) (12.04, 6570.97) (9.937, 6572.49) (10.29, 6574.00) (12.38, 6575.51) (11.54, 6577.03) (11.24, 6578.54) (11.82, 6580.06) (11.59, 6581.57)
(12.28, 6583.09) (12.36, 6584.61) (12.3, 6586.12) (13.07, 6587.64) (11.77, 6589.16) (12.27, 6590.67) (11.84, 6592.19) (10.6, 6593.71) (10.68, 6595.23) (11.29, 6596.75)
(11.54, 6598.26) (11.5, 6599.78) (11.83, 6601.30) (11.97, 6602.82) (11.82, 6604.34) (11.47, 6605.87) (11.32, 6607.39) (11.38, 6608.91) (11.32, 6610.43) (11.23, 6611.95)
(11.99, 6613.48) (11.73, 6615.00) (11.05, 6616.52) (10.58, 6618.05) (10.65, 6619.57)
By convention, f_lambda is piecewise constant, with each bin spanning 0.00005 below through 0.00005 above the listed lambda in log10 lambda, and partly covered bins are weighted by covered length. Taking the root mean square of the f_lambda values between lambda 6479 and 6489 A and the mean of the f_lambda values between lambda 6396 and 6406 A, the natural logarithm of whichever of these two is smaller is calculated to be 2.20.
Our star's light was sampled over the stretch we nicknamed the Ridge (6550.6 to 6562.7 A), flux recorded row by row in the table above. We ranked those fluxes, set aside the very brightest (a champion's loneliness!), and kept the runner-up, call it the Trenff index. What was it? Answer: 13.61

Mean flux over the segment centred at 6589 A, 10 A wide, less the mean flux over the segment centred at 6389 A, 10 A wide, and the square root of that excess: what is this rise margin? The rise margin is 2.2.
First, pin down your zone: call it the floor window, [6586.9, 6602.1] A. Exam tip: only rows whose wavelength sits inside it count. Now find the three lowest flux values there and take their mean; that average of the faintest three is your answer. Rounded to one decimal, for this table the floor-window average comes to 10.9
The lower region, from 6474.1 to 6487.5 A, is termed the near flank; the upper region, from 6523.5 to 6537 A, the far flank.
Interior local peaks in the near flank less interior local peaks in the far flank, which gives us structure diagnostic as 1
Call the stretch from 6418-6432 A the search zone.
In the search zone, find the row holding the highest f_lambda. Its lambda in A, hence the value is 6422.88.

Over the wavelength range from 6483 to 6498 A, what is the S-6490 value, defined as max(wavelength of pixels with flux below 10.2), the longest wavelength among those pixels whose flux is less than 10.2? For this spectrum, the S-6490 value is 6495.76 A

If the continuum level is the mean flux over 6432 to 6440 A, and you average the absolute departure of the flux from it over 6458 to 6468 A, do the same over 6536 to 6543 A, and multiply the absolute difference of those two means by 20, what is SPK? 57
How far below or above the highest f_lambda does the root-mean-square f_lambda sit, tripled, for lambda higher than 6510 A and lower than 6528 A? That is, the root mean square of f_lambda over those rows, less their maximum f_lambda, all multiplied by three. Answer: -2.8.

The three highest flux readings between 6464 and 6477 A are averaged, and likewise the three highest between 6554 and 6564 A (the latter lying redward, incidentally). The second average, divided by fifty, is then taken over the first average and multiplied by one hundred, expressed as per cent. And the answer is 2.6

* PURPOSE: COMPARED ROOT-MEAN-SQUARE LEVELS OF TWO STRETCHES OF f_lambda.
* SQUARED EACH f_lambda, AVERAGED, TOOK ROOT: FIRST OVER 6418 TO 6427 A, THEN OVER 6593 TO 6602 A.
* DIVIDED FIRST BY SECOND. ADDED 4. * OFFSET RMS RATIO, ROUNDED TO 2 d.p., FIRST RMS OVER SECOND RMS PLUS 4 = 4.86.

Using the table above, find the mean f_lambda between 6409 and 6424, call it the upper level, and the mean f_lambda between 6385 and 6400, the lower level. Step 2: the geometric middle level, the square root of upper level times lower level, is 8.7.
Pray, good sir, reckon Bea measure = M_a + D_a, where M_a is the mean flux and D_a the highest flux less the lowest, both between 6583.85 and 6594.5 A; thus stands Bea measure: 14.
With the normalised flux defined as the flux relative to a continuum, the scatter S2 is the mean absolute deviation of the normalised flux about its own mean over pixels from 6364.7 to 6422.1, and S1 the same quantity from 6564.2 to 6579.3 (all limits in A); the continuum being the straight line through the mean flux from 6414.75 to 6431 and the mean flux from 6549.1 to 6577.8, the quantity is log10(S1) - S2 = -1.25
